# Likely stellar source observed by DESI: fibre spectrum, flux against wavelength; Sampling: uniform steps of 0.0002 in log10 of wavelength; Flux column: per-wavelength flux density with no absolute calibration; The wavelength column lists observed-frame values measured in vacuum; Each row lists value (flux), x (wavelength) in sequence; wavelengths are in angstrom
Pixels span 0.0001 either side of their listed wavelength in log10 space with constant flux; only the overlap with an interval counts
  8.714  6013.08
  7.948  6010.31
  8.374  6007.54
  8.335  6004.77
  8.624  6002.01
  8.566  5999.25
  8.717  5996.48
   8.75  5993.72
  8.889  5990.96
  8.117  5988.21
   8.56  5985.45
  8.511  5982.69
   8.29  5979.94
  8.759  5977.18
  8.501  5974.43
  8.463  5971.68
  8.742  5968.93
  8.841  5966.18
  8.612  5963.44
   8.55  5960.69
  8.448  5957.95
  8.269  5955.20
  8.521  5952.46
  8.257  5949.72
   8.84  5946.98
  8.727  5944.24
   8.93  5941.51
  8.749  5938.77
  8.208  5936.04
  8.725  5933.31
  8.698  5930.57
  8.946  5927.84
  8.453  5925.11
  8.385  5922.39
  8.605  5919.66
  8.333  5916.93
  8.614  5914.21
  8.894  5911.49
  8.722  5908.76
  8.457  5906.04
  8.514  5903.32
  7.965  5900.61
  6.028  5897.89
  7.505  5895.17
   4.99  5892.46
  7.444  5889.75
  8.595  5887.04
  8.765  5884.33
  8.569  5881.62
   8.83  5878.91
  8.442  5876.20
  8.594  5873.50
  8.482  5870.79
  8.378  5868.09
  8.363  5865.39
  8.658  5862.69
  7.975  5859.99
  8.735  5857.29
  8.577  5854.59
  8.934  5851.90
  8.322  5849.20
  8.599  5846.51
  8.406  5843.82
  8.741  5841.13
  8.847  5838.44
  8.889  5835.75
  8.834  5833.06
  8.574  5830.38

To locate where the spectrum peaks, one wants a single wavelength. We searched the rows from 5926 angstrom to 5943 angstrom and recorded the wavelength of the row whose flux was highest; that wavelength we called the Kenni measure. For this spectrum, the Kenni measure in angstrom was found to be 5927.84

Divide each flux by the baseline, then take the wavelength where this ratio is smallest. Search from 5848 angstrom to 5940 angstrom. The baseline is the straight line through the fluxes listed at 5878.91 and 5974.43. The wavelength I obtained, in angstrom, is 5892.46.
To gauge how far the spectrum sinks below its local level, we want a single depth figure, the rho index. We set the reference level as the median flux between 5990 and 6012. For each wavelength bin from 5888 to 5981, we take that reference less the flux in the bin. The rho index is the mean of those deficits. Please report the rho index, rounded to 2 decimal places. 0.27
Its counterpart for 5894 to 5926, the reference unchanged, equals 0.39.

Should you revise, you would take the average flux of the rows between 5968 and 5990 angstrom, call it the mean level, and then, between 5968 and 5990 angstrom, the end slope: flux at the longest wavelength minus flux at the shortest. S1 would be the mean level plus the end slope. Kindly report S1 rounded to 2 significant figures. 7.9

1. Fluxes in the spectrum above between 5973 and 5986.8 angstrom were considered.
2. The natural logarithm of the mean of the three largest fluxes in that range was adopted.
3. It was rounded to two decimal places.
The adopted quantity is 2.15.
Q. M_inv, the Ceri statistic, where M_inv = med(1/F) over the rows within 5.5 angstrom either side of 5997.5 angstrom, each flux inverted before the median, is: 0.115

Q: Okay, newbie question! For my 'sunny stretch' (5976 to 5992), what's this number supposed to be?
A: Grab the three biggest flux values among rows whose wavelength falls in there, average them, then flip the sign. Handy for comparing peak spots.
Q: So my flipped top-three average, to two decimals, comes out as -8.74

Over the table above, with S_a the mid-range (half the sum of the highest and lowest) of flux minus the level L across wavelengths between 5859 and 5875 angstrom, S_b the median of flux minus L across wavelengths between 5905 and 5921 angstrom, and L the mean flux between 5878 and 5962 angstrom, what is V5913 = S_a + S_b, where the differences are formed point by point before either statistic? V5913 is 0.31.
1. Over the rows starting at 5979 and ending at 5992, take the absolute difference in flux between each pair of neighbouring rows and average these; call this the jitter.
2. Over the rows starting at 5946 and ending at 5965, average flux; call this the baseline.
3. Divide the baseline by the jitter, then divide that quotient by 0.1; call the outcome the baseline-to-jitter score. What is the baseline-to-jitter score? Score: 229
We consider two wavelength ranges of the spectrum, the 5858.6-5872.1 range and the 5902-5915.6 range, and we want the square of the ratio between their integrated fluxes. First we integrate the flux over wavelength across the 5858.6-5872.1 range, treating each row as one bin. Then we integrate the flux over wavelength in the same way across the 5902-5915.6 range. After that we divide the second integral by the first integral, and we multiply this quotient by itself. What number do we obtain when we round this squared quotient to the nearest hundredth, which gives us 1.08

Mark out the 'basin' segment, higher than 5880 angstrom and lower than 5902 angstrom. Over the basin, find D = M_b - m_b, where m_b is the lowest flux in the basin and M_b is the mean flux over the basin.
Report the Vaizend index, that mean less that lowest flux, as 2.5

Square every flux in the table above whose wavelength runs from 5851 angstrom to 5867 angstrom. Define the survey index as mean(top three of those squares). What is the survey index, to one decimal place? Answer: 77.0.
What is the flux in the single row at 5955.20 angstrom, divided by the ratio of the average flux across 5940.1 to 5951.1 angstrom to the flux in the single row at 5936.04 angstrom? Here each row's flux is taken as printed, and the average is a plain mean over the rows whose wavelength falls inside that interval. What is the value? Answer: 7.8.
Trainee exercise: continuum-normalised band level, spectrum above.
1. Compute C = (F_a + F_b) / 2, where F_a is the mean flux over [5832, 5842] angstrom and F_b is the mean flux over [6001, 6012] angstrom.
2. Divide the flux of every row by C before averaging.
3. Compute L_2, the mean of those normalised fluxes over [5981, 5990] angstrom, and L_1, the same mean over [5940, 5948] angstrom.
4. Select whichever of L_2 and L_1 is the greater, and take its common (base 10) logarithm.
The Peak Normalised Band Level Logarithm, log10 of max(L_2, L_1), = 0.0129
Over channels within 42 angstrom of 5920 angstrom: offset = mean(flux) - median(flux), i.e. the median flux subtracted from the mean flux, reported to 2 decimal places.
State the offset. -0.24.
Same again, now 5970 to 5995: 0.03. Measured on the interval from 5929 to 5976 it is -0.02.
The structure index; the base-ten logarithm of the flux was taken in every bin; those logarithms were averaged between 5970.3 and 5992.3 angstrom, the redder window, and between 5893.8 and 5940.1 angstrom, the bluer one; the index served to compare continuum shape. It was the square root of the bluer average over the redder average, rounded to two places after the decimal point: 0.99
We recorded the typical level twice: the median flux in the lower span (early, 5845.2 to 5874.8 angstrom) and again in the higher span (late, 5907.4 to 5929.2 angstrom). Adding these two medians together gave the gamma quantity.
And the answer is 17.2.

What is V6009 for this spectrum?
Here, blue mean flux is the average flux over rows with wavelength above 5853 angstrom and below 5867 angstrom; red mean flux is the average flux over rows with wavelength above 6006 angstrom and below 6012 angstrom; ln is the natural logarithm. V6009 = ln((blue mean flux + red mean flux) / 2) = 2.12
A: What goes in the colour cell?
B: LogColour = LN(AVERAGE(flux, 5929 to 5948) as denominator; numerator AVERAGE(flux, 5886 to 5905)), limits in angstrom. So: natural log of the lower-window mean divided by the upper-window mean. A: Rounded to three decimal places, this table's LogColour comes -0.176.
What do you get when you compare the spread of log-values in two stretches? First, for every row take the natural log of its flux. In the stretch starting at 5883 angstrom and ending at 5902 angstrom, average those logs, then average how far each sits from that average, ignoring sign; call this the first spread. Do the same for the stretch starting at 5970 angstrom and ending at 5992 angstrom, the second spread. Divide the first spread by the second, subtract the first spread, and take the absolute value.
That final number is 8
